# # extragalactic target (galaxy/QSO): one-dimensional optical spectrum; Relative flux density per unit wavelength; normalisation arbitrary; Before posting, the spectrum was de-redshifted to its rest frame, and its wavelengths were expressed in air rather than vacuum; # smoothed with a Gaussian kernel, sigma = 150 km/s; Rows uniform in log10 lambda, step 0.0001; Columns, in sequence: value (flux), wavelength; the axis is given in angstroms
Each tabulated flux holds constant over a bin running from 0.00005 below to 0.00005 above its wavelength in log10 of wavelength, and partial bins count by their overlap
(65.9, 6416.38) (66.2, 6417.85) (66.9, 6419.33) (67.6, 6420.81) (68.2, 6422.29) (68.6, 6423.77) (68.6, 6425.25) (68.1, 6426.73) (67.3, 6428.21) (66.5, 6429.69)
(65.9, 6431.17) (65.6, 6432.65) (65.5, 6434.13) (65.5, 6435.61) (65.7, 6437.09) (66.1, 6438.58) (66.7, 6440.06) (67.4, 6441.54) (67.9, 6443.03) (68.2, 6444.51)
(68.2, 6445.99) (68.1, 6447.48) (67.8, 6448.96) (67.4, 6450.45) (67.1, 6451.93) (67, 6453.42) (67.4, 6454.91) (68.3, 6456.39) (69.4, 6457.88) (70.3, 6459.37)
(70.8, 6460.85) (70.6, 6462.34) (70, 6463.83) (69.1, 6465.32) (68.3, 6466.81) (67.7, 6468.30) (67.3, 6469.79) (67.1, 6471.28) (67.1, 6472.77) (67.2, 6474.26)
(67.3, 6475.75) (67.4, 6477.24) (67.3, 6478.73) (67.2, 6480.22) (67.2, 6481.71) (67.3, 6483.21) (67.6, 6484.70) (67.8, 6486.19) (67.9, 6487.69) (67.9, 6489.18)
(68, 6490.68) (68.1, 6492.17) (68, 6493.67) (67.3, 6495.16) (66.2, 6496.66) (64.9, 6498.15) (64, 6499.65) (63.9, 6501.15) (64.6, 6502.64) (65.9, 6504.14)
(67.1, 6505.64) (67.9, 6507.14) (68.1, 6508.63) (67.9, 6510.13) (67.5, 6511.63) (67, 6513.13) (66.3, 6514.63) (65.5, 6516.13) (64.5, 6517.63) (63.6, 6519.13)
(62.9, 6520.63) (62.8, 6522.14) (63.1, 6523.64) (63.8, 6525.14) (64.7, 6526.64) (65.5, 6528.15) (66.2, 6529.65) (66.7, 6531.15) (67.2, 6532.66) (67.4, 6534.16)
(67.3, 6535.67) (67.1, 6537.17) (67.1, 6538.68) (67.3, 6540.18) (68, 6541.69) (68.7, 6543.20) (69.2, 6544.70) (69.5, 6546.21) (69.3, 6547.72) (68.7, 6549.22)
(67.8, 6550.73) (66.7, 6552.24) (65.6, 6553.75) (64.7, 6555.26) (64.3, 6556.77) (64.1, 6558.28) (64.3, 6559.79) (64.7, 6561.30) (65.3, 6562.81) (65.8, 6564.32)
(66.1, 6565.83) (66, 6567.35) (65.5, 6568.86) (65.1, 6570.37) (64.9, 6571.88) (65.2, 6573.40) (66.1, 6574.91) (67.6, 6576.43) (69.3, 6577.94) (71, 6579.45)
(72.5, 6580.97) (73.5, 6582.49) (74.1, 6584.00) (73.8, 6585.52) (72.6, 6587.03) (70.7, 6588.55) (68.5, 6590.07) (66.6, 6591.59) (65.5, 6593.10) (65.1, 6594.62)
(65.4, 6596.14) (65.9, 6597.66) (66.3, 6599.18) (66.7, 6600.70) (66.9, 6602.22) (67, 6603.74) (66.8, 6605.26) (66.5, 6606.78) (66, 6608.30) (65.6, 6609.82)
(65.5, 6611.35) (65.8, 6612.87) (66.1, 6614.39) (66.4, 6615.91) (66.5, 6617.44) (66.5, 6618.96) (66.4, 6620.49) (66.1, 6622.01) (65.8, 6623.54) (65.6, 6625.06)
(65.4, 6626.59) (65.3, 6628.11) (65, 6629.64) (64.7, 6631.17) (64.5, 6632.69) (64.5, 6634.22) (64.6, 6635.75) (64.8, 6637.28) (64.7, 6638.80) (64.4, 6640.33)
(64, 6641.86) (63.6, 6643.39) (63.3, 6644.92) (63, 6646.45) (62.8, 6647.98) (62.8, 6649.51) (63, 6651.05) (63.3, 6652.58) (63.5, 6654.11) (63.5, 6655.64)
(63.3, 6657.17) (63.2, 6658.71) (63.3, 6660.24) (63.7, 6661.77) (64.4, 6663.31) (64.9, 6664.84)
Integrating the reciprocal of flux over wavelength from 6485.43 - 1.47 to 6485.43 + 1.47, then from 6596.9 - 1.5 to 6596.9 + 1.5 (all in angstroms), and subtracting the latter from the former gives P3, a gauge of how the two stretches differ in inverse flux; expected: -0.0022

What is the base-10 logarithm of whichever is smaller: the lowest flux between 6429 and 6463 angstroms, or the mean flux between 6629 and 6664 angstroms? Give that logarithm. 1.80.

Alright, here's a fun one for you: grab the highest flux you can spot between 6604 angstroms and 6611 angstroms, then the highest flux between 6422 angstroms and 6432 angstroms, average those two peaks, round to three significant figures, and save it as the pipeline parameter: 67.7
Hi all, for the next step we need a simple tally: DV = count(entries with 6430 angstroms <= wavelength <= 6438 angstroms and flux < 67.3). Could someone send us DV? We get 5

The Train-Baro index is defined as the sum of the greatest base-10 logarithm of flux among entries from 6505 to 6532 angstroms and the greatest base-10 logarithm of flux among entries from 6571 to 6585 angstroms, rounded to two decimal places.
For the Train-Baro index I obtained 3.70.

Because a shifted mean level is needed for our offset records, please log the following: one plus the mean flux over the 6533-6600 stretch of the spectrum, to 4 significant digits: 68.50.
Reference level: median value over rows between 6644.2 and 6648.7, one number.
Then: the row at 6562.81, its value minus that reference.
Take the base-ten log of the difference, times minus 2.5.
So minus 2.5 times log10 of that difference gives -0.9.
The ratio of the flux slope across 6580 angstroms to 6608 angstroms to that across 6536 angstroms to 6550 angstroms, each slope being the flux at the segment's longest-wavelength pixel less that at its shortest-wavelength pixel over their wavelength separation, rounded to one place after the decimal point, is -1.8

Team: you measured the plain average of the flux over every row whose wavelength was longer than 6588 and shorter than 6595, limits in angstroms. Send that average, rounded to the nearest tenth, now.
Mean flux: 67.3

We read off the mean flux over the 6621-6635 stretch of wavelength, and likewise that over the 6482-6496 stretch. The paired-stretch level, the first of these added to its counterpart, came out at 133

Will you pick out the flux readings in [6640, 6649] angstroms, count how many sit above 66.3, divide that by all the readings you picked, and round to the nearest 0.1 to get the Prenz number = 0.0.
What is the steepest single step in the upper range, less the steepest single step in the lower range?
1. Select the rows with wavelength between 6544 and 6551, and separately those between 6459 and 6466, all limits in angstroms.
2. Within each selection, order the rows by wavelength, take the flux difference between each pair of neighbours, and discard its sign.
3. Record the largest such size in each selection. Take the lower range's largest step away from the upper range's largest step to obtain 0.0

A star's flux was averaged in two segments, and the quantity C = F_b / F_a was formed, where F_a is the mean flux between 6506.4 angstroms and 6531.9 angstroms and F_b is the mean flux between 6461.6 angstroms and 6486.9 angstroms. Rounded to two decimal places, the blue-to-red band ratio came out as 1.04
